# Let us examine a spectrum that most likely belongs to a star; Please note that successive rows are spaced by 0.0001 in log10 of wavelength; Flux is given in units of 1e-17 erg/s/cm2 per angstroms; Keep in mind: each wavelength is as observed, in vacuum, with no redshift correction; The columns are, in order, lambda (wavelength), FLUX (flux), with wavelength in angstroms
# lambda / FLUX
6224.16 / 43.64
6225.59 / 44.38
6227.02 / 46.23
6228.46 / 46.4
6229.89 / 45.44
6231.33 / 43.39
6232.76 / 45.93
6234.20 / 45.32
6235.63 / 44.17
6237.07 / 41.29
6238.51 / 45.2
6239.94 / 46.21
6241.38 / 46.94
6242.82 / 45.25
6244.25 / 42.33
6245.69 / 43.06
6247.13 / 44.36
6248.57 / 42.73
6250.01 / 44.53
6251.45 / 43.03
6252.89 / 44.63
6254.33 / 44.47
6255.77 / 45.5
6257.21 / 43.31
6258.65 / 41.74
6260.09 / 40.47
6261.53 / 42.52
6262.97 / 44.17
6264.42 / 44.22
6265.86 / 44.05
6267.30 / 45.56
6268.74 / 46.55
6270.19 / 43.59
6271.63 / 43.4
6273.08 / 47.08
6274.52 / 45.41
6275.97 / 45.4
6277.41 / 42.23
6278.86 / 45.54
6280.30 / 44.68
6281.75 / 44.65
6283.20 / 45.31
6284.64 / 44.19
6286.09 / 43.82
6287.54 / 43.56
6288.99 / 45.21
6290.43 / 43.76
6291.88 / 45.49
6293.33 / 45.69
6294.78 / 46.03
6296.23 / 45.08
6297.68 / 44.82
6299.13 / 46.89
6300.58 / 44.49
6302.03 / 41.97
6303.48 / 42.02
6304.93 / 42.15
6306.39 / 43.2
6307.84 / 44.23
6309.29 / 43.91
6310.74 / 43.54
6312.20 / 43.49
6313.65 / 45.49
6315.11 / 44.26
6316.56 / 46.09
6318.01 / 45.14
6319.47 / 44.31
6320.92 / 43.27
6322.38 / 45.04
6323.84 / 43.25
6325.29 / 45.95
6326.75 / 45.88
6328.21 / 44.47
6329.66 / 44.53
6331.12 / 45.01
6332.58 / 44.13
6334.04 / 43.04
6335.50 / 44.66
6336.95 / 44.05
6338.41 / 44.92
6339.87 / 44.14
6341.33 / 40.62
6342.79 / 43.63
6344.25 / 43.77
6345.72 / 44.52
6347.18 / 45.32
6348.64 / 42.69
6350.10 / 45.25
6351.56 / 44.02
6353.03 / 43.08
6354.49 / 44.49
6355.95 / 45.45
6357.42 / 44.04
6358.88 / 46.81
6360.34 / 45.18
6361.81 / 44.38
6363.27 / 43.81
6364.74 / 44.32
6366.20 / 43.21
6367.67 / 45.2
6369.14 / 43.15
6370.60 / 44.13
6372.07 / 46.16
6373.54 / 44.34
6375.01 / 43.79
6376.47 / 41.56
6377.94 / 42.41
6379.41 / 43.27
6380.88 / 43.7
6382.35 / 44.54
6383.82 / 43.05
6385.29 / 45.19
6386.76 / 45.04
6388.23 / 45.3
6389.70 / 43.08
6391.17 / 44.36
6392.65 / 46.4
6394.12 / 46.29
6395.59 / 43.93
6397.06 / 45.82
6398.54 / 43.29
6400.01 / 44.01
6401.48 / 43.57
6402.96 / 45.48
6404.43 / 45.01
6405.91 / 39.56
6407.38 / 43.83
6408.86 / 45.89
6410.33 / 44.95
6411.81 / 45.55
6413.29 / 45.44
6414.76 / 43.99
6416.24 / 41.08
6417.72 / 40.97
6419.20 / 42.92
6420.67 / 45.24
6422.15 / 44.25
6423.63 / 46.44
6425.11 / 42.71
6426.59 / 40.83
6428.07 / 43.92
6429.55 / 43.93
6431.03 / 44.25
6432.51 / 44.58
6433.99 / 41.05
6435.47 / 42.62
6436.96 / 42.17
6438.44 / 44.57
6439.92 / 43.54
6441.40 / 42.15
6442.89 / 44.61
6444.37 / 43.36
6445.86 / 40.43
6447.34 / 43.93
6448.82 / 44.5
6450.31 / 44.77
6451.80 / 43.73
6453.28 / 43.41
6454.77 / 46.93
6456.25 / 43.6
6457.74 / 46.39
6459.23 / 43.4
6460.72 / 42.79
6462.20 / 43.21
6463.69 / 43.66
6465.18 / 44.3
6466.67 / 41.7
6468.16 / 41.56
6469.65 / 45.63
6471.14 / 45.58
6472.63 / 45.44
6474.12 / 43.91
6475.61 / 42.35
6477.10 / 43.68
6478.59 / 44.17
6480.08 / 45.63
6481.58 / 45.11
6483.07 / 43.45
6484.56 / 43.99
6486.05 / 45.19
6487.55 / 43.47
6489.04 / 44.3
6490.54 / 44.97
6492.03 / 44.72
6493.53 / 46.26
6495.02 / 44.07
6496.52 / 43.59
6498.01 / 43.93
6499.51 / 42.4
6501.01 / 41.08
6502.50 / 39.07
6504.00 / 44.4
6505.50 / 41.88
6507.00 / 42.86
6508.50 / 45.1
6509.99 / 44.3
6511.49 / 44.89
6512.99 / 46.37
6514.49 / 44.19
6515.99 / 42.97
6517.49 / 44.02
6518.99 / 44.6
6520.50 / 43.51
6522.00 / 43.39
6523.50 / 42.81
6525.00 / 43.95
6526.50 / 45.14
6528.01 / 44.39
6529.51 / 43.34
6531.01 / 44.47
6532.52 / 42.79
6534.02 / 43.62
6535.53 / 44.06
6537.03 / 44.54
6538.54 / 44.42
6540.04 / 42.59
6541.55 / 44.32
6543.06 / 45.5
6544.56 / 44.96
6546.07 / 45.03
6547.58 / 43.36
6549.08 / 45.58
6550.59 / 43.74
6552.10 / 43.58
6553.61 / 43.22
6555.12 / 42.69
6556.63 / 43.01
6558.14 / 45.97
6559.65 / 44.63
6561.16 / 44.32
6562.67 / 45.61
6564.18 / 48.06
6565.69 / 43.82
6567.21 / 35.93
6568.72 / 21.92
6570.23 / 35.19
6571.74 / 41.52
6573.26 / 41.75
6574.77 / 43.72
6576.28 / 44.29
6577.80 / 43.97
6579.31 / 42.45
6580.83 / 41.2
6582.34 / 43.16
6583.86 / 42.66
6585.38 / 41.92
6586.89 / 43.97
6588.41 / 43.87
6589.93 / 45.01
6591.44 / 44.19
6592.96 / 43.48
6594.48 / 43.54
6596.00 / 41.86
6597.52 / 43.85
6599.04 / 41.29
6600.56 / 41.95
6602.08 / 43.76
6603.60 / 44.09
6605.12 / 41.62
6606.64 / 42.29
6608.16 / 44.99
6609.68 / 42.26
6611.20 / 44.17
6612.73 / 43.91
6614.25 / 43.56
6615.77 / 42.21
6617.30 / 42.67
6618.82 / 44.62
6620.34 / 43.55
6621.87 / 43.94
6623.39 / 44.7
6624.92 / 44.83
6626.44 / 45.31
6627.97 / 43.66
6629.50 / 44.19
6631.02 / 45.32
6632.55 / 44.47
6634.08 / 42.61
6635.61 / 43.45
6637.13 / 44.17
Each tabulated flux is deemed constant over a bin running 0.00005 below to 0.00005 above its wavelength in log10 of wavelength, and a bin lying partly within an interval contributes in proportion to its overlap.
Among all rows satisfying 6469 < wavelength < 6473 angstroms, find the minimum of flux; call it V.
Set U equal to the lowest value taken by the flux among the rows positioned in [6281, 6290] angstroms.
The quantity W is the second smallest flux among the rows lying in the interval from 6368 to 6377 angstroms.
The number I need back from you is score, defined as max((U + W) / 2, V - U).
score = 43.4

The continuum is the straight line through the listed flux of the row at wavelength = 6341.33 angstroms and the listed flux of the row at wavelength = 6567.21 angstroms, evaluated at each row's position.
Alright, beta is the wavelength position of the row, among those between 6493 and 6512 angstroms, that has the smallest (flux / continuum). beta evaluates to 6502.50 angstroms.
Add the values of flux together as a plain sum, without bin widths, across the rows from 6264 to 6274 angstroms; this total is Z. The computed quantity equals 314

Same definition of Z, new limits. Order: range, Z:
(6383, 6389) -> 179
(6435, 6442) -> 215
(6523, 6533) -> 307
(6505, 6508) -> 85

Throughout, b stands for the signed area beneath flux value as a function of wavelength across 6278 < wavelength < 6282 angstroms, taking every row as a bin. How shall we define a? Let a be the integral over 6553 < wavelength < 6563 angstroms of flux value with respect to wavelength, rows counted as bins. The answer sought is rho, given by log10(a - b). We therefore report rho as 2.4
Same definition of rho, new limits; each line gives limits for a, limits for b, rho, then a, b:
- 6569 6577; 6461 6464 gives 2.3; 321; 130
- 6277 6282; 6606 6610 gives 1.7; 222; 173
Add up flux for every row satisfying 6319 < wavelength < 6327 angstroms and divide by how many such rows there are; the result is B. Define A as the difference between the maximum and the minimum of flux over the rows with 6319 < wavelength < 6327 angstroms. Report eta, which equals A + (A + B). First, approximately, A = 2.7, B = 44.6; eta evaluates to 50.0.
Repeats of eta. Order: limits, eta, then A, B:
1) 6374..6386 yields 50.7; 3.6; 43.4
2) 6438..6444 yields 48.6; 2.5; 43.7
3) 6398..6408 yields 55.4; 5.9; 43.5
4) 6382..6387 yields 48.7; 2.1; 44.5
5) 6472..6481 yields 50.8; 3.3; 44.2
